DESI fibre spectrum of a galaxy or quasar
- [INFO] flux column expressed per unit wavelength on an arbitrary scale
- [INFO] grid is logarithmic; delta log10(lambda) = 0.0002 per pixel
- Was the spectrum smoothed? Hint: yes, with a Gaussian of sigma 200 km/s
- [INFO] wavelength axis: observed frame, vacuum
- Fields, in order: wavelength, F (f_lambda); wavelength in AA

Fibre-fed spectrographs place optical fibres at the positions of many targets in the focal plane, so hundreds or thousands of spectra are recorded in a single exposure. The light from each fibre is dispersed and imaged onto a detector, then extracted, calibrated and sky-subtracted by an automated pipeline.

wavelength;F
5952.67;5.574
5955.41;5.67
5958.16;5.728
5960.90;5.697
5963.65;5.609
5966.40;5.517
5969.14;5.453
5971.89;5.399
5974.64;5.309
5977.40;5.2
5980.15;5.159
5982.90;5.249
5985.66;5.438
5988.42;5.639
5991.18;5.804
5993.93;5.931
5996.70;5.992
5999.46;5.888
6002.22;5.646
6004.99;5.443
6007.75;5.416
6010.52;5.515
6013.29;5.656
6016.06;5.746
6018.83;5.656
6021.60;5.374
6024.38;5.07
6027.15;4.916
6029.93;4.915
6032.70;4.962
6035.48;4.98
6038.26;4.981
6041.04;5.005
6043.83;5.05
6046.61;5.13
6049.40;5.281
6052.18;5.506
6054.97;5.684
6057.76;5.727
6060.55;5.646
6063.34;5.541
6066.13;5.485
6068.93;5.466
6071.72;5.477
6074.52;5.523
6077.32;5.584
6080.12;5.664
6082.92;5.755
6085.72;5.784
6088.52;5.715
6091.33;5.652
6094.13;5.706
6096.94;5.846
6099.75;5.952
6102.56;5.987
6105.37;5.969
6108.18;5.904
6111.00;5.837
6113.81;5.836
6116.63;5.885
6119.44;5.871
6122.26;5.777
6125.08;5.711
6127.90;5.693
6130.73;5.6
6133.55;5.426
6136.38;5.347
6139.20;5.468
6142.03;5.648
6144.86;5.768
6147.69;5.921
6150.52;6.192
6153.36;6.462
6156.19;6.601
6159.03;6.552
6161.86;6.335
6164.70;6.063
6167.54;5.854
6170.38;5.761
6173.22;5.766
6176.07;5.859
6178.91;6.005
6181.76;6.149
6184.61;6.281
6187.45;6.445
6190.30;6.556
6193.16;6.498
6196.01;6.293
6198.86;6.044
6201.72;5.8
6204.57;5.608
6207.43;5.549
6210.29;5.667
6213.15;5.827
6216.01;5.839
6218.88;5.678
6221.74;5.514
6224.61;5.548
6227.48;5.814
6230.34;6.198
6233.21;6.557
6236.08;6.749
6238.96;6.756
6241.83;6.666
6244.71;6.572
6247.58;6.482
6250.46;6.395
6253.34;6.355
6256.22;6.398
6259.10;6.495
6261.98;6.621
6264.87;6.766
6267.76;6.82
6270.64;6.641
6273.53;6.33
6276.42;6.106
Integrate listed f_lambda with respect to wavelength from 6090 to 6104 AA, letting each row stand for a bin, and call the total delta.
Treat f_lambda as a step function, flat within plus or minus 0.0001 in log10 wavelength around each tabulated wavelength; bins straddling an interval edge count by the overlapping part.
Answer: 82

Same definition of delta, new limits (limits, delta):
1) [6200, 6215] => 86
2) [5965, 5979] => 75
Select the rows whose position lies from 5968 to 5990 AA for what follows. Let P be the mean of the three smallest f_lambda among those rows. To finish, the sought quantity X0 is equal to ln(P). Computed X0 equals 1.65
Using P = 5.2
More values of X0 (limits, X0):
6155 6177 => 1.76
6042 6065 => 1.64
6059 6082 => 1.70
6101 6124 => 1.76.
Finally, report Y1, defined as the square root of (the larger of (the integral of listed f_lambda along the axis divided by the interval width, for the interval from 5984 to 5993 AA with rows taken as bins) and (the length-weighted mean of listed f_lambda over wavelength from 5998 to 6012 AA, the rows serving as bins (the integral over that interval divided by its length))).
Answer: 2.37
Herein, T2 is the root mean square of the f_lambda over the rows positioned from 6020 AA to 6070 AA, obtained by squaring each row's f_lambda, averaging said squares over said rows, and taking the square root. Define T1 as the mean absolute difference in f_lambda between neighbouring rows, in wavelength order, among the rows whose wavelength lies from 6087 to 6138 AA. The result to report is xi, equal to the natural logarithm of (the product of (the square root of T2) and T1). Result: -1.9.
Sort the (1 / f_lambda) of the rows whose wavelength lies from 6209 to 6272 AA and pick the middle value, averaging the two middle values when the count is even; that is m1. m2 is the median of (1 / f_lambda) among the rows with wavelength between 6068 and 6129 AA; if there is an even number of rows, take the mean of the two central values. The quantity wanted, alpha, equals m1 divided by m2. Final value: 0.90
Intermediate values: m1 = 0.155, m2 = 0.173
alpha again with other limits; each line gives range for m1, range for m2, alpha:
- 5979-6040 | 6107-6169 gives 1.07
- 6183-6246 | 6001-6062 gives 0.88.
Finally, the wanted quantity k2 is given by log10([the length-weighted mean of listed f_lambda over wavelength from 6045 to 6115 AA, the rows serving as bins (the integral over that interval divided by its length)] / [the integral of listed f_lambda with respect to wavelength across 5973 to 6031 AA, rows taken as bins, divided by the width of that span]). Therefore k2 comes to 0.01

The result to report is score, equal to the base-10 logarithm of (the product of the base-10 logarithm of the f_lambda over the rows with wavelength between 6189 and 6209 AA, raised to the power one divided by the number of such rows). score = -0.108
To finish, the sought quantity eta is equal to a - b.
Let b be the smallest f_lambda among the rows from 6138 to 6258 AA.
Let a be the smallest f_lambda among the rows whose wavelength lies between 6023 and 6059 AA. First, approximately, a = 4.915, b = 5.468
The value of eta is -0.6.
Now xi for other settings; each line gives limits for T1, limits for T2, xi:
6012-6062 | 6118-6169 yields -1.3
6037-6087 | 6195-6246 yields -1.7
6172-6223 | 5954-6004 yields -1.1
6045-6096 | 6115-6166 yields -1.6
